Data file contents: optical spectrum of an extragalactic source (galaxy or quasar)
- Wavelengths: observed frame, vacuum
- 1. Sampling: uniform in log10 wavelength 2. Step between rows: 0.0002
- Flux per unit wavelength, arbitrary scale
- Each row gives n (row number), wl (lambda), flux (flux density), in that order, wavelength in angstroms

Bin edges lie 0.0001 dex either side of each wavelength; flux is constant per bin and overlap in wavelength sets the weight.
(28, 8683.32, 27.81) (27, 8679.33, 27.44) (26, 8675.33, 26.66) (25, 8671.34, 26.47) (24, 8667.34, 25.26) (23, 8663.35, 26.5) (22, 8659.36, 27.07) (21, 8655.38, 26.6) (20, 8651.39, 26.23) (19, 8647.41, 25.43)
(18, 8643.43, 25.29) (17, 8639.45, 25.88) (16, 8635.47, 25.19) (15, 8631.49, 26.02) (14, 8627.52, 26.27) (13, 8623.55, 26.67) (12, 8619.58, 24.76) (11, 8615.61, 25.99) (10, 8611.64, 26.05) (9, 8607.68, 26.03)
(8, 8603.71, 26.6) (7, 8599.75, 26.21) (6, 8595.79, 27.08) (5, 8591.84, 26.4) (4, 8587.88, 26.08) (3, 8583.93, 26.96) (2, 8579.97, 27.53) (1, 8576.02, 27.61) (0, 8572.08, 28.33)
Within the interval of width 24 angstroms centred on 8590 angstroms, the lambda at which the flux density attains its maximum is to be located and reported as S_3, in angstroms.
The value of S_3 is 8579.97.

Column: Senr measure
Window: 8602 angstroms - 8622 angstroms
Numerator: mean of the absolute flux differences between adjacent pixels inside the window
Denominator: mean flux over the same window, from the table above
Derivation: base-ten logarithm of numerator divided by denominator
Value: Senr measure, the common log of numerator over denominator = -1.74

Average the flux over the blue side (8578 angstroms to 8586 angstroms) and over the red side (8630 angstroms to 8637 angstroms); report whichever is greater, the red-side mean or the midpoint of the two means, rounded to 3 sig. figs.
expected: 26.4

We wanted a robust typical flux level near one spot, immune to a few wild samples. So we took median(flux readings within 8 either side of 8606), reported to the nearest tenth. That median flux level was 26.1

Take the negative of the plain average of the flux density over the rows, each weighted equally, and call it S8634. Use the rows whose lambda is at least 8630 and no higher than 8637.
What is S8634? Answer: -25.6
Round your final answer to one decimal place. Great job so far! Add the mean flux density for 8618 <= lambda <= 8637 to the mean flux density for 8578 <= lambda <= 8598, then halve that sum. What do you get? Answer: 26.3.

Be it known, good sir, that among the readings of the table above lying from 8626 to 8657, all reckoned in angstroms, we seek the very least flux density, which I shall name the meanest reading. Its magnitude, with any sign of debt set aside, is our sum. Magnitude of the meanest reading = 25.2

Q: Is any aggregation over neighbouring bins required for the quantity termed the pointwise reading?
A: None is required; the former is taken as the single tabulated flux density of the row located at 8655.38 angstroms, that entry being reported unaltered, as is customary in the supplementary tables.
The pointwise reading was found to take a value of 26.6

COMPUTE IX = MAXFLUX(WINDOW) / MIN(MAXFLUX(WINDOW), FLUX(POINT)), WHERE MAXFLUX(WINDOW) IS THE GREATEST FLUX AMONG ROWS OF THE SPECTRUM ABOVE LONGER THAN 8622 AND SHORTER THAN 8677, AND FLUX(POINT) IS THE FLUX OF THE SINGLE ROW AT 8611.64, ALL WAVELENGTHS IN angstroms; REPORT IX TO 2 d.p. 1.04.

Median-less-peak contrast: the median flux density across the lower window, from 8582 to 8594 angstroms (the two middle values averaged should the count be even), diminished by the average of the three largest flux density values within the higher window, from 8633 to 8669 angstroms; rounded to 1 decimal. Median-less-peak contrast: -0.3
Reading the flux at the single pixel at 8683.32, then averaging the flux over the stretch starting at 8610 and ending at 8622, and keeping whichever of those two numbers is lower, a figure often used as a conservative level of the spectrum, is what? 25.6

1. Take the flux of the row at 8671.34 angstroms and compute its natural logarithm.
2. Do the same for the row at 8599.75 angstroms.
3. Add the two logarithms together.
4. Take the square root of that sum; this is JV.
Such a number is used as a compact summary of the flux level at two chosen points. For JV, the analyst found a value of 2.56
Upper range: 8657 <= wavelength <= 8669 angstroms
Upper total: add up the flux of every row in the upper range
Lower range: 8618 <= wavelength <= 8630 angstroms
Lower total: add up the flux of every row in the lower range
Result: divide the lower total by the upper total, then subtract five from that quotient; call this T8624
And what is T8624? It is -4.01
